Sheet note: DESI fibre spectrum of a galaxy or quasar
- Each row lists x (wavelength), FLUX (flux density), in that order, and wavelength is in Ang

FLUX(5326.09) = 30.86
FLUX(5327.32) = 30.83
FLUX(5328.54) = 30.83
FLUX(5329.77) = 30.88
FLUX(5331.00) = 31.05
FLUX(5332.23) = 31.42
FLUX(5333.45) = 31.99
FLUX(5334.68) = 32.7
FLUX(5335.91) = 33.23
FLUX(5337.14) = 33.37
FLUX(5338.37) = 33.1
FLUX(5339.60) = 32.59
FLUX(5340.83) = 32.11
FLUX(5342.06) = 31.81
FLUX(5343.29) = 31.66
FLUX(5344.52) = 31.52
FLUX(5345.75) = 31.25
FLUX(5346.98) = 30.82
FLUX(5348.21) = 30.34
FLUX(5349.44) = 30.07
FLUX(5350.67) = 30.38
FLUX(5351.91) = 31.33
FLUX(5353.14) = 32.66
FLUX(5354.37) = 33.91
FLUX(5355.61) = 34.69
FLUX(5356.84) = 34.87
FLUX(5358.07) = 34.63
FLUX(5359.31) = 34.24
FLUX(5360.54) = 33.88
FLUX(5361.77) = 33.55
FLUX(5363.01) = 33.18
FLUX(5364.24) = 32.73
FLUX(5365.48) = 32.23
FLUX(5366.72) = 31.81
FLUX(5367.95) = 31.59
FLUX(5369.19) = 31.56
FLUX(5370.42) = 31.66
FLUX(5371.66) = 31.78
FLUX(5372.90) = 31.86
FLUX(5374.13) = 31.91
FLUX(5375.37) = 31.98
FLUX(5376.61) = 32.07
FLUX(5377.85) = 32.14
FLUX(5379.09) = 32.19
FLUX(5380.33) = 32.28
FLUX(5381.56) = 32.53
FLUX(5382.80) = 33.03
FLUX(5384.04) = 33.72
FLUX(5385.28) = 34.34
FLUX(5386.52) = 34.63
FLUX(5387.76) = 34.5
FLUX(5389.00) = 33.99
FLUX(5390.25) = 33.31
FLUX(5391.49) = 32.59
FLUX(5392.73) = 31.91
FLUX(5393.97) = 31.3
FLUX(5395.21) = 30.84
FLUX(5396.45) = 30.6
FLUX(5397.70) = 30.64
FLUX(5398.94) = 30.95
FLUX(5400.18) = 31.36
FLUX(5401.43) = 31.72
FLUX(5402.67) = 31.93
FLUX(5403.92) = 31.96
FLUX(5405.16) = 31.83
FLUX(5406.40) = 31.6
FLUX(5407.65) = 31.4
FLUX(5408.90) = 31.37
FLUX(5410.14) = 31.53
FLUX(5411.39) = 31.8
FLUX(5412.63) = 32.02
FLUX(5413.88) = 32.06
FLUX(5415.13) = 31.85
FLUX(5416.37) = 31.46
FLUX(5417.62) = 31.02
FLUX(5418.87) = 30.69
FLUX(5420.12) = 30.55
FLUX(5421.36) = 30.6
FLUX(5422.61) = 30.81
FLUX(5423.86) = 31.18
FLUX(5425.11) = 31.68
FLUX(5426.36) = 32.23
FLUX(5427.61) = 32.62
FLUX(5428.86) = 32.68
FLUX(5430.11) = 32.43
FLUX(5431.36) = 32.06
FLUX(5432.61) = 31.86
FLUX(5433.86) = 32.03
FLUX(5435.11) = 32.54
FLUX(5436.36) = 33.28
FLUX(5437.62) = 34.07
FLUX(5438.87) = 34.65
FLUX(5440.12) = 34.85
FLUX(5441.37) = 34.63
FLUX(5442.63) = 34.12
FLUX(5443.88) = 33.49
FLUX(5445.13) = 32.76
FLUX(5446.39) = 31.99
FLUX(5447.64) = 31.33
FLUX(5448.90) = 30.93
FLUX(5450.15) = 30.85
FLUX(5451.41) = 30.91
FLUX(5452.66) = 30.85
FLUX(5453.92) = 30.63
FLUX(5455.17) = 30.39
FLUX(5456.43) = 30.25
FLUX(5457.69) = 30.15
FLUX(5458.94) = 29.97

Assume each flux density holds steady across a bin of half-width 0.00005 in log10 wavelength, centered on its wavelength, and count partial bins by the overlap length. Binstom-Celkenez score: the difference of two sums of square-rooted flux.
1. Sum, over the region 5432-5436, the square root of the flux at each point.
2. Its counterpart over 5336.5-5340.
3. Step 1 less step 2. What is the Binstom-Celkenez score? -0.23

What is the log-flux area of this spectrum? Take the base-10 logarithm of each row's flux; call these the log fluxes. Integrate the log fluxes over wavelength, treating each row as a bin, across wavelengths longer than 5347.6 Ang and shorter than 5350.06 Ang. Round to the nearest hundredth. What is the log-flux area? 3.65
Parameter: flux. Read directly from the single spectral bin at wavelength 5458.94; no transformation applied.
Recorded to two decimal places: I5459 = 29.97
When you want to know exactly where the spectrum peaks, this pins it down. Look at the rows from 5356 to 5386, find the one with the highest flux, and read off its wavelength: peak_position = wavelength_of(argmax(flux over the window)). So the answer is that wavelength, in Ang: 5356.84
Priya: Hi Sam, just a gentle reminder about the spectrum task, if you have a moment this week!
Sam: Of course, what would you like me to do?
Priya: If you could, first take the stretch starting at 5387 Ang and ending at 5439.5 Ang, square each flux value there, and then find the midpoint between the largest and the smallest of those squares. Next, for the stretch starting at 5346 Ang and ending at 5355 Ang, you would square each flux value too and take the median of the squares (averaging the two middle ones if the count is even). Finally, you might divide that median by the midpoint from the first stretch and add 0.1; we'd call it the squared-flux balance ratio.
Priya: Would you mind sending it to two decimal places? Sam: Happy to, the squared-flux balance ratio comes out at 0.99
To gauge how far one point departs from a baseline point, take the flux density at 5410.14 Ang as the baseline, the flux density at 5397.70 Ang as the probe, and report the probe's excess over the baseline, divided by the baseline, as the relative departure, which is -0.028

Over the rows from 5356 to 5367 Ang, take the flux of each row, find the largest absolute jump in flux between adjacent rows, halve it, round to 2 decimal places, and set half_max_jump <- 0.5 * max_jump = 0.25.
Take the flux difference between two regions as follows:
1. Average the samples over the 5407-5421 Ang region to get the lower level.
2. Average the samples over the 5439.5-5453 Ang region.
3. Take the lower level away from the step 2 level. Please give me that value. 1.0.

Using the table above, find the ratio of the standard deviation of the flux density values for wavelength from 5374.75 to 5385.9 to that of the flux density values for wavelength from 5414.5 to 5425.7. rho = 1.7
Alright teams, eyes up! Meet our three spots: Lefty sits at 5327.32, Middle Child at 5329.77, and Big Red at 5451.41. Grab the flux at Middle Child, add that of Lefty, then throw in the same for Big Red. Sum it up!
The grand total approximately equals 93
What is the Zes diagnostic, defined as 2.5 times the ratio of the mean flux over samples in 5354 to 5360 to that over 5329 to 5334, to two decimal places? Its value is 2.75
